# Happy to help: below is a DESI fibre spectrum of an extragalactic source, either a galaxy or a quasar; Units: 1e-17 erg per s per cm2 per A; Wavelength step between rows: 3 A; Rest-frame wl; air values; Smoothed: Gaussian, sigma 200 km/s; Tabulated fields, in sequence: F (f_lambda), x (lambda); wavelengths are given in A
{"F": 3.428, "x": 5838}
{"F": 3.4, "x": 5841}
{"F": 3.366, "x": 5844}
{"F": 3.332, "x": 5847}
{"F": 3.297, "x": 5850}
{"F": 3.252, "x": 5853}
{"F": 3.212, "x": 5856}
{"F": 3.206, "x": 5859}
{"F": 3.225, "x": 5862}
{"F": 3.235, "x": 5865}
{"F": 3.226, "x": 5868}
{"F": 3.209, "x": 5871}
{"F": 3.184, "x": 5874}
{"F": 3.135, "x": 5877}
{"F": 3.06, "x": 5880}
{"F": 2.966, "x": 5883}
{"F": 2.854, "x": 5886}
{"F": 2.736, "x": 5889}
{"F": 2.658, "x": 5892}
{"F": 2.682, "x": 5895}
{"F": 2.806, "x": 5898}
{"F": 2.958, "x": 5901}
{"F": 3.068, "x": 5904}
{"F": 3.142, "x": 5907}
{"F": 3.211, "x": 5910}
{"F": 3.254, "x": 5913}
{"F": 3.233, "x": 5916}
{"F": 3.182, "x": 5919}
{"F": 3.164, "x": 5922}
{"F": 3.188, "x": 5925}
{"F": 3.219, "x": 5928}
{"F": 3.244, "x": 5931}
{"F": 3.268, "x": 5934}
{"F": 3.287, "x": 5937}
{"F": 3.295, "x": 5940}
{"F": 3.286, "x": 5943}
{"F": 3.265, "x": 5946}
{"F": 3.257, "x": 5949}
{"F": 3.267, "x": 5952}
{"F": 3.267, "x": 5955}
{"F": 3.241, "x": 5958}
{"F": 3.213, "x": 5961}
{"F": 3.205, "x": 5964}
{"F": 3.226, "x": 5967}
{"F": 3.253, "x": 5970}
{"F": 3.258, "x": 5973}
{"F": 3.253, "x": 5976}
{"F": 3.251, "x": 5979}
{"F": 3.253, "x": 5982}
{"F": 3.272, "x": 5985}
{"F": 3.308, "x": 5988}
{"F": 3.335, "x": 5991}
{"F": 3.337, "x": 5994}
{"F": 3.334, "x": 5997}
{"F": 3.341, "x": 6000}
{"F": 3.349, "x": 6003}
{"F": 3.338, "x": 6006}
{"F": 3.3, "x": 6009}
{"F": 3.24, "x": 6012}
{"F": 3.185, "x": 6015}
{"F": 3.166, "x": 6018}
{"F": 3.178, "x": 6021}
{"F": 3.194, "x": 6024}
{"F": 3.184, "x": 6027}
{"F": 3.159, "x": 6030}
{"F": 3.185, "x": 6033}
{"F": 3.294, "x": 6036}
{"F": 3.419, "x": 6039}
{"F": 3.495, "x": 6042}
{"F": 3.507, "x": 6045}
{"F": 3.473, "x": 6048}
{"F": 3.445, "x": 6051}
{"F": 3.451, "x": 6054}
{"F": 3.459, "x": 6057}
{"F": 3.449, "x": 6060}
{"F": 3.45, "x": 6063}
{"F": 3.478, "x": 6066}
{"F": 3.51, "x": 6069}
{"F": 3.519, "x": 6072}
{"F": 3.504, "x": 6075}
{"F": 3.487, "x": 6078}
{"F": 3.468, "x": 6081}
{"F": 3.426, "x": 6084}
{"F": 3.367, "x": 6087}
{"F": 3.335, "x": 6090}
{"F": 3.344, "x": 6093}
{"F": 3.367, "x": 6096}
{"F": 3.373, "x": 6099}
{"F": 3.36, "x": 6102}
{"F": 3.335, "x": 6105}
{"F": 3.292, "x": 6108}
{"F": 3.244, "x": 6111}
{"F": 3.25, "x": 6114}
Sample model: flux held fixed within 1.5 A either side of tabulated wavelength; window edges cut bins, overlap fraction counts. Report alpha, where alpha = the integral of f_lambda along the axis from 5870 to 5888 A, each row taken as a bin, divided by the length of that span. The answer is 3.05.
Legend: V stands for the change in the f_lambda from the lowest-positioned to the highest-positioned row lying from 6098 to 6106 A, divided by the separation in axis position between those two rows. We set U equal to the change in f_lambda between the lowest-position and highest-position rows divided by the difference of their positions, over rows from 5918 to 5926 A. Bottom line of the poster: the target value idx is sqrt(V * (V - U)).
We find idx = 0.007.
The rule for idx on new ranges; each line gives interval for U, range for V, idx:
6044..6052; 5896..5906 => 0.049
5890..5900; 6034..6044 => 0.017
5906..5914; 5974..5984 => 0.000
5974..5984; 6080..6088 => 0.017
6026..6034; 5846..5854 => 0.013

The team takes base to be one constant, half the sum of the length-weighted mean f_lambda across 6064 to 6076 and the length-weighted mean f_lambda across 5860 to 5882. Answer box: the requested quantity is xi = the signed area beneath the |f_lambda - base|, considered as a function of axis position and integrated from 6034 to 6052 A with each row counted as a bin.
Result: 2.1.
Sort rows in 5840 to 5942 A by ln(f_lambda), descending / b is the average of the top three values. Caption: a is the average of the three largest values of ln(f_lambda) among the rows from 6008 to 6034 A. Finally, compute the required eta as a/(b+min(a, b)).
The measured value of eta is 0.492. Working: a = 1.18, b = 1.21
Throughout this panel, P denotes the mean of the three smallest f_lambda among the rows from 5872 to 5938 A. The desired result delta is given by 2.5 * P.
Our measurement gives 6.73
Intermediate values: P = 2.69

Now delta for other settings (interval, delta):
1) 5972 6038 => 7.92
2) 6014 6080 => 7.92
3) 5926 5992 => 8.03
